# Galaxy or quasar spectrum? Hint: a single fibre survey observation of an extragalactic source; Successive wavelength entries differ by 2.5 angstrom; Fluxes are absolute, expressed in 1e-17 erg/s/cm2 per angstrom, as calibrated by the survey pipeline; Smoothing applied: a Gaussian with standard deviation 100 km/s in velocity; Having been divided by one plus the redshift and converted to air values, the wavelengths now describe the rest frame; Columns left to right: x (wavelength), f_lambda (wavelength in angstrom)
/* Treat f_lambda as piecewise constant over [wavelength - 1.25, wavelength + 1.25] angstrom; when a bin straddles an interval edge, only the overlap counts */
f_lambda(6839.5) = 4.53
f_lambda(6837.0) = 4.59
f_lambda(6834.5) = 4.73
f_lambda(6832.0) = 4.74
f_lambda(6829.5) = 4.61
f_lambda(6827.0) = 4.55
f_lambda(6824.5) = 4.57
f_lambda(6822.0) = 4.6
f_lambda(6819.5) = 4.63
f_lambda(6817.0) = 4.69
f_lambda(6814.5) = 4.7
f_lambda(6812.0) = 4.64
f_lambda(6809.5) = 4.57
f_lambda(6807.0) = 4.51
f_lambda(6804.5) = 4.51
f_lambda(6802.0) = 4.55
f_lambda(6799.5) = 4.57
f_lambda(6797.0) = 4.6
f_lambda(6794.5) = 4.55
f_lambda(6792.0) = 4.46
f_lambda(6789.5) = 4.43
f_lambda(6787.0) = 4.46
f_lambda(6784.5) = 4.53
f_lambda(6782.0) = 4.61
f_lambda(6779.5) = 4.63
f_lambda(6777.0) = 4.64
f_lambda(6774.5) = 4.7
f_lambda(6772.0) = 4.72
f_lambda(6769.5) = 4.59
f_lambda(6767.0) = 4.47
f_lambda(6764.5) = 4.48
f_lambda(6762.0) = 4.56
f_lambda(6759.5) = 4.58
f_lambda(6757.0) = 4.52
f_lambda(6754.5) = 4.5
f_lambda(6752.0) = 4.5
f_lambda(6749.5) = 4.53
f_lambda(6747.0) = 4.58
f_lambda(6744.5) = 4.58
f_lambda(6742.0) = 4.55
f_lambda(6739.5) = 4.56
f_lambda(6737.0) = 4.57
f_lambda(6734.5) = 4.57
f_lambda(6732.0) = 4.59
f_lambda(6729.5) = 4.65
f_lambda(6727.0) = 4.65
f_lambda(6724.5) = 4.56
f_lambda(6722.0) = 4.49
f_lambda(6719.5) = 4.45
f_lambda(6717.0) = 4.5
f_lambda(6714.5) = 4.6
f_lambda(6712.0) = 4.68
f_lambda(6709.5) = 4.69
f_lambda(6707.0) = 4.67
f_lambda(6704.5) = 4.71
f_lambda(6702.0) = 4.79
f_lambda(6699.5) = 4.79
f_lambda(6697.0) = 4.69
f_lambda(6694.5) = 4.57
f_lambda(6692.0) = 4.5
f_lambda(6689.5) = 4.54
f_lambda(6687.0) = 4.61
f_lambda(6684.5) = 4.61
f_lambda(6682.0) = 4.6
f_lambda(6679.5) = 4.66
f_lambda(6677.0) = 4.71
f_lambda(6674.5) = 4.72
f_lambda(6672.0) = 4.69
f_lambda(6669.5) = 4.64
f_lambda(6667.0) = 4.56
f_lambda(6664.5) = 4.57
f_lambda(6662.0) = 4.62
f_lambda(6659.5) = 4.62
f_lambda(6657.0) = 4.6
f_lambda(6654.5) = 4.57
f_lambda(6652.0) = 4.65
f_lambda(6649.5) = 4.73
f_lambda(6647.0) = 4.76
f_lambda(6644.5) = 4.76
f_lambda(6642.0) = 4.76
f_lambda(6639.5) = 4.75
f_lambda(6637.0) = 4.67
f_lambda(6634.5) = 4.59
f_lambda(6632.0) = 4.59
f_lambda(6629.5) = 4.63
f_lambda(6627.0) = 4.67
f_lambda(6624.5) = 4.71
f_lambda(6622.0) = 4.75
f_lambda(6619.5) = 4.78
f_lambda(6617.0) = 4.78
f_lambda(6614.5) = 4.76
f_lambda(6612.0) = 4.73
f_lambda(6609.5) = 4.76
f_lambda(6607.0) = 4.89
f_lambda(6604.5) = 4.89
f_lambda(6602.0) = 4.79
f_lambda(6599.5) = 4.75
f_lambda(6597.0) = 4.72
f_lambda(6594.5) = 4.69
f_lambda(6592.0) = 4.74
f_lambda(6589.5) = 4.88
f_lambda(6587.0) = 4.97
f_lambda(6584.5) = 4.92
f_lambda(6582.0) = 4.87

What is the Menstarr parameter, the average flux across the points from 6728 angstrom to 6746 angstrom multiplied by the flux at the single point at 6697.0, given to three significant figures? 21.5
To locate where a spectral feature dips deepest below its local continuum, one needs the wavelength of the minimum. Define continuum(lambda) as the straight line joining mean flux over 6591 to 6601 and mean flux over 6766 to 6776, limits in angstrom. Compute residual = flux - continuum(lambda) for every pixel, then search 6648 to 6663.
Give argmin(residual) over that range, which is 6654.5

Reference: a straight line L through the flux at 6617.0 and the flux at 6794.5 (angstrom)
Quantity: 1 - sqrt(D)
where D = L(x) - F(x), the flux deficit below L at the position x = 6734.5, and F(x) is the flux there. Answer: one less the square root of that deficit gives 0.760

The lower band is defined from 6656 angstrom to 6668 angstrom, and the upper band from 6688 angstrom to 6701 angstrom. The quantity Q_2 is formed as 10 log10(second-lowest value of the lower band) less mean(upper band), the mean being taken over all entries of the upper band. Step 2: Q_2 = 1.98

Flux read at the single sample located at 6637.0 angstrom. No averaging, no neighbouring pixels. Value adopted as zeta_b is 4.67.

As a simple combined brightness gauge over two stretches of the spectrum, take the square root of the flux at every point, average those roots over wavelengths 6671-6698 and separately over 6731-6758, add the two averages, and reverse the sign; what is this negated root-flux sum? -4.284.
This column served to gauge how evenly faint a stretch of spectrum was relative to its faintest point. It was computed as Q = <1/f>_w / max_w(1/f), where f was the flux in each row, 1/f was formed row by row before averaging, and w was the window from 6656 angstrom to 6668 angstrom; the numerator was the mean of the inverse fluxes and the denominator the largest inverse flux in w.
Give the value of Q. 0.993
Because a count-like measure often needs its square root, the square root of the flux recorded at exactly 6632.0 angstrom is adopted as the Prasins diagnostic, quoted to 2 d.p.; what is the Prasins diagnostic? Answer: 2.14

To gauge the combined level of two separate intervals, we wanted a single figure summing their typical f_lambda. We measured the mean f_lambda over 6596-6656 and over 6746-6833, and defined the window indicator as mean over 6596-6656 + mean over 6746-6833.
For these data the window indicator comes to 9.30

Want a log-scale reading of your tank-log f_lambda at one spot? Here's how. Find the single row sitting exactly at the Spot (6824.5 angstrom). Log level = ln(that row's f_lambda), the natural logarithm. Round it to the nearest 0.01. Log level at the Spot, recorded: 1.52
